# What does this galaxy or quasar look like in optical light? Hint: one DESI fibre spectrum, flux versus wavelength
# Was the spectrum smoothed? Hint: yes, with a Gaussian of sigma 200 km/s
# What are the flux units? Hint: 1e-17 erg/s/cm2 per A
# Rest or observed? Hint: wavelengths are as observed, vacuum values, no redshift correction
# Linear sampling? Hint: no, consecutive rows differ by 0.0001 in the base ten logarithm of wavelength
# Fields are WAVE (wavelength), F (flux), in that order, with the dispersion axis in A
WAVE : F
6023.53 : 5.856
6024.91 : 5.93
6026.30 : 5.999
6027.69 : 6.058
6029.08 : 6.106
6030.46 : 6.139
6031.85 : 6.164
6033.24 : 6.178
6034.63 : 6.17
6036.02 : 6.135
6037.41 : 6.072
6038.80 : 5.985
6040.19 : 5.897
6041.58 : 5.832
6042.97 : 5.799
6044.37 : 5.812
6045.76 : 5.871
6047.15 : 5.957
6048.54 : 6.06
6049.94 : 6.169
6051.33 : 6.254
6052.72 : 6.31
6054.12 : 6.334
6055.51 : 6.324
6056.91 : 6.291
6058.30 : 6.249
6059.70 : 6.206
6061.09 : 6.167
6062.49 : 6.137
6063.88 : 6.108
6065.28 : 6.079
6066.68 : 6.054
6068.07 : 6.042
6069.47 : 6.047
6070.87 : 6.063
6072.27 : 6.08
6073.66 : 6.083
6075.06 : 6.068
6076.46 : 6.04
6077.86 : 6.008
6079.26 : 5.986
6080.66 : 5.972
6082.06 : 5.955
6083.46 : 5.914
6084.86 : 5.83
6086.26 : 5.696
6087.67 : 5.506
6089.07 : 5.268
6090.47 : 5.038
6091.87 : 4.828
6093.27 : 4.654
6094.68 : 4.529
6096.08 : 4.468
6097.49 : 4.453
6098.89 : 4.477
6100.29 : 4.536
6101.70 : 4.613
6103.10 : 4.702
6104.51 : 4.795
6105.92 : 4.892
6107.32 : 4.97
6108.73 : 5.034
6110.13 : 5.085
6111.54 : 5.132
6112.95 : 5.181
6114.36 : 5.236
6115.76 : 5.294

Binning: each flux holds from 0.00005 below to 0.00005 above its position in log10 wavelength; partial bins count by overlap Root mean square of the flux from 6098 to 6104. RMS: 4.6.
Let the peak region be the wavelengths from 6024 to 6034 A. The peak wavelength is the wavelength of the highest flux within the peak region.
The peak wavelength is 6033.24 A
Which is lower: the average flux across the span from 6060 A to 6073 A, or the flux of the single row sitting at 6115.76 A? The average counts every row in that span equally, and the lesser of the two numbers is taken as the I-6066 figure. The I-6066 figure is 5.29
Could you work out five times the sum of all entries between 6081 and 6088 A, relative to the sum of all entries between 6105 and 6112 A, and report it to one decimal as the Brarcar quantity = 5.8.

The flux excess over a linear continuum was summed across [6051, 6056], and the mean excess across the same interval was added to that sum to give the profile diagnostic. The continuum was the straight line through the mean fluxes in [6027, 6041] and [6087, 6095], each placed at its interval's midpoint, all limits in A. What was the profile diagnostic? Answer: 3.0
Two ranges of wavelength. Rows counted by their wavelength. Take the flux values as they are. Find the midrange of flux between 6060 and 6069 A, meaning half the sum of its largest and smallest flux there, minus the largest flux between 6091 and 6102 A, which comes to 1.3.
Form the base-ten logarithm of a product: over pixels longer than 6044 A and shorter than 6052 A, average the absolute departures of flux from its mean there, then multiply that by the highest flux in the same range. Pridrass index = -0.1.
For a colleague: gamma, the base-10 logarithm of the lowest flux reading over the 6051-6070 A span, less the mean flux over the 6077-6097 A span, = -4.6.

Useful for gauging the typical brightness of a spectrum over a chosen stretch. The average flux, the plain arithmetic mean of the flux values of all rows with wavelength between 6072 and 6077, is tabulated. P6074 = 6.07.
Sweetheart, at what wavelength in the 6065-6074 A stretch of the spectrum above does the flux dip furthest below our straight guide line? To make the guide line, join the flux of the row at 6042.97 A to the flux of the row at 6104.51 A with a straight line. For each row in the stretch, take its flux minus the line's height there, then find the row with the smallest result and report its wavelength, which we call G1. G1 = 6066.68 A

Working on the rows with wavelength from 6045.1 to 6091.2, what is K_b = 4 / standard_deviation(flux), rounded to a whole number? 14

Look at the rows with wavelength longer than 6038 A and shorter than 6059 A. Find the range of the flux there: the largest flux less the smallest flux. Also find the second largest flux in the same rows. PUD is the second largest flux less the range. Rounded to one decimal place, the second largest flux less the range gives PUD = 5.8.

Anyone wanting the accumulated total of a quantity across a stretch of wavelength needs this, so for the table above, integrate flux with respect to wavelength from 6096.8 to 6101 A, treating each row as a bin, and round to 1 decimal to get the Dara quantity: 18.9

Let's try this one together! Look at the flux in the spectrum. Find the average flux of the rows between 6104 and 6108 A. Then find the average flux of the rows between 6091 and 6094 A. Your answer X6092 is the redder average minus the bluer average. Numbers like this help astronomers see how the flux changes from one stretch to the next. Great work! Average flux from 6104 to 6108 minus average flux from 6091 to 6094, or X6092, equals 0.14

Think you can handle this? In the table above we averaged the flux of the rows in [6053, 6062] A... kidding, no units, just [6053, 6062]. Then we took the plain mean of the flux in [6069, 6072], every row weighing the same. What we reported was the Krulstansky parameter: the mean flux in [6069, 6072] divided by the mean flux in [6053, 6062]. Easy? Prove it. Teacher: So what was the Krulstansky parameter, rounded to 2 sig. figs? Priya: 0.97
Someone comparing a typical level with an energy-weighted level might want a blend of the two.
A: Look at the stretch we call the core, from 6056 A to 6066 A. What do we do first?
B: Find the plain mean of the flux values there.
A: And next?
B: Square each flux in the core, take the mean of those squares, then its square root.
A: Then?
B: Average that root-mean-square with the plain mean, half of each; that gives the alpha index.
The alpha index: 6.18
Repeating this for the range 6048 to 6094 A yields 5.94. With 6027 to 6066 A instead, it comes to 6.10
